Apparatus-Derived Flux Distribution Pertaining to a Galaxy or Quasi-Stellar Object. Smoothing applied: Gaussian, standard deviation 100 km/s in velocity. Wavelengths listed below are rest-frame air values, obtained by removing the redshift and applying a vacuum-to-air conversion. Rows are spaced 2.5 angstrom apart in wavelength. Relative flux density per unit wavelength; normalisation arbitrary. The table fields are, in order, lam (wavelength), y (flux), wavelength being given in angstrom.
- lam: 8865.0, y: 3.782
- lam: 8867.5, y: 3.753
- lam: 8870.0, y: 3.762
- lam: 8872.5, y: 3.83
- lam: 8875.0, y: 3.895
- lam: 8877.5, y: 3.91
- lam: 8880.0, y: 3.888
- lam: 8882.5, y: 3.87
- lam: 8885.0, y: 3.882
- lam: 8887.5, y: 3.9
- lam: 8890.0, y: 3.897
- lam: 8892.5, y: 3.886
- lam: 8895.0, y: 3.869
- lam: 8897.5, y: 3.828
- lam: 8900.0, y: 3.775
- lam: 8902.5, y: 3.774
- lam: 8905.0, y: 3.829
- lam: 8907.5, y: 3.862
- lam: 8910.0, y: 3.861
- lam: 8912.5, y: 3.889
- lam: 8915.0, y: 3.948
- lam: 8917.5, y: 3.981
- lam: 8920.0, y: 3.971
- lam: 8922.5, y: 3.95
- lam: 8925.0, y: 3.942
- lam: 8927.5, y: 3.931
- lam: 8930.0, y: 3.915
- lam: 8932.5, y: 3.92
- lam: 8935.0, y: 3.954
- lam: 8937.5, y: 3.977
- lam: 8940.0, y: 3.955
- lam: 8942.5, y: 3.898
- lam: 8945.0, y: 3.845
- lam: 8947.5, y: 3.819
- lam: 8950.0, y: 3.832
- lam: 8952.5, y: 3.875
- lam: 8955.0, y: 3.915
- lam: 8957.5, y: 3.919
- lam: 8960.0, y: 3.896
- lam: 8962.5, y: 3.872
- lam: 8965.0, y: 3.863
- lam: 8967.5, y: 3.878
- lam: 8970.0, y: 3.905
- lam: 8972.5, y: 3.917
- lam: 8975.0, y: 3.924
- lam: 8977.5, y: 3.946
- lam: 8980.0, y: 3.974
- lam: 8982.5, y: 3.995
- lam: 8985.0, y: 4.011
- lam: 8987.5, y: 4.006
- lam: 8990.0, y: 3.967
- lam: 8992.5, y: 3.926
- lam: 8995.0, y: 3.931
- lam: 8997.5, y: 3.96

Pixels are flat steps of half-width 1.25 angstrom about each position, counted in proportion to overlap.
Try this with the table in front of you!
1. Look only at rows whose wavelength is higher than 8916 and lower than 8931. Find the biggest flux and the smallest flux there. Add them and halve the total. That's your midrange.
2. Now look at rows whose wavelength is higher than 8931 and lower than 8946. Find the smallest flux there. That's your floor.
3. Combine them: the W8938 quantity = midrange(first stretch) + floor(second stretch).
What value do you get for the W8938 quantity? 7.79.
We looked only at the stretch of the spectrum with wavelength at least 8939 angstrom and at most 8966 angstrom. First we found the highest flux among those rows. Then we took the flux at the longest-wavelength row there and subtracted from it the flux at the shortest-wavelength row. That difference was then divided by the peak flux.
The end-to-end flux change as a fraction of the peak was -0.023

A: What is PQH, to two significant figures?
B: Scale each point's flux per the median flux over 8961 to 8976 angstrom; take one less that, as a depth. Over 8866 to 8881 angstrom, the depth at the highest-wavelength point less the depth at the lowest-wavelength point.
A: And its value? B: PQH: -0.035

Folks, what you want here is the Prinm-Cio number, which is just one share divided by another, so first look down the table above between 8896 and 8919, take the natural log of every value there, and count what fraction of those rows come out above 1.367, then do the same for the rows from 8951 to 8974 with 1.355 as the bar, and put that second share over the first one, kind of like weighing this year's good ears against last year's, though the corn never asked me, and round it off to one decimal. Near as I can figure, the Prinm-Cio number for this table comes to 3.0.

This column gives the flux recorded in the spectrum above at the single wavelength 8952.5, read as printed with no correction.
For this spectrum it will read 3.875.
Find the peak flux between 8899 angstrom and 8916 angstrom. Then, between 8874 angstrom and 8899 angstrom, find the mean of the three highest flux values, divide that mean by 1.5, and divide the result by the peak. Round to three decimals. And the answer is 0.659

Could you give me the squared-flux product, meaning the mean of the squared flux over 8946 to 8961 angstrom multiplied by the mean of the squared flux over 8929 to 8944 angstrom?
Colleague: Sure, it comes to 233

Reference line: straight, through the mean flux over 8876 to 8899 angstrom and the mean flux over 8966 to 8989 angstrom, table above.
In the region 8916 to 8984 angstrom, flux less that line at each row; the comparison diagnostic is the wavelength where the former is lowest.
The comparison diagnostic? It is 8947.5 angstrom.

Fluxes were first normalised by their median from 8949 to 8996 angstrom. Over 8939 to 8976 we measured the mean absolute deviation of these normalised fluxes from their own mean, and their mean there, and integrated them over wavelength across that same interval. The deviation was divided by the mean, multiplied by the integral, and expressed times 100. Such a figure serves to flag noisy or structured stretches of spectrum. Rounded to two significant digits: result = 29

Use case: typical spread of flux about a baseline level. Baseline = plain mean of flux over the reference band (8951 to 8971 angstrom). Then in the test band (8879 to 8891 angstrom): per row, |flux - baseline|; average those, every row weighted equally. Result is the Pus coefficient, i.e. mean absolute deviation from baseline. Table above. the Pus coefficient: 0.01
